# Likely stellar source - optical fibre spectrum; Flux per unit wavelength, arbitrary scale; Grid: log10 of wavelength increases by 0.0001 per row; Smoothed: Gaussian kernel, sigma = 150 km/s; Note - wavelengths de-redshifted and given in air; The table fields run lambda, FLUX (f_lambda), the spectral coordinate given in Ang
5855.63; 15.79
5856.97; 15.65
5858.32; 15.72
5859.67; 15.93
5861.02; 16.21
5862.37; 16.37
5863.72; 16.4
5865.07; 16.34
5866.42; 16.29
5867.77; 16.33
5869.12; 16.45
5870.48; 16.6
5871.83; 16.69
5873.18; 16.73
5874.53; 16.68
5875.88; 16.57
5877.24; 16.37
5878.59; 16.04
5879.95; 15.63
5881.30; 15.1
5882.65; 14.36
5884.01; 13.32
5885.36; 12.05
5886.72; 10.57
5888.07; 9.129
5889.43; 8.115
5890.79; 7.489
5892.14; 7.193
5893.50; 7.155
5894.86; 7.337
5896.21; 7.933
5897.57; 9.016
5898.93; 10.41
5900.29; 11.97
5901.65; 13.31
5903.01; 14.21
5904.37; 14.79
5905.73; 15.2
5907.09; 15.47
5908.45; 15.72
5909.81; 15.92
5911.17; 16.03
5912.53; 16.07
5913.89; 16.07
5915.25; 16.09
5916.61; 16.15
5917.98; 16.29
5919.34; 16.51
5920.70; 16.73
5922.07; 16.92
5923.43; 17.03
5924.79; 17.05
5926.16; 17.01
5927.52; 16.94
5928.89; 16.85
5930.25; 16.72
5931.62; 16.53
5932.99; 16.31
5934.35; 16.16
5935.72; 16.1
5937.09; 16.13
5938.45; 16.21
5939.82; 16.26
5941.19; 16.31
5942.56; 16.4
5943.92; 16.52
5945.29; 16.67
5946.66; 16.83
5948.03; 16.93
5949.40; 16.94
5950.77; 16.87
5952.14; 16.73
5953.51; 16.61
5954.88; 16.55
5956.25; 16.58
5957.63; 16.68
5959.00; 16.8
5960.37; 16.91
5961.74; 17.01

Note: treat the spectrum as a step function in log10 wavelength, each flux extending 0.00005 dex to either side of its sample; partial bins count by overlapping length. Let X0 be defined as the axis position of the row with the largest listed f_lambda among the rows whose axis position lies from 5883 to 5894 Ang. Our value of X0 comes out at 5884.01 Ang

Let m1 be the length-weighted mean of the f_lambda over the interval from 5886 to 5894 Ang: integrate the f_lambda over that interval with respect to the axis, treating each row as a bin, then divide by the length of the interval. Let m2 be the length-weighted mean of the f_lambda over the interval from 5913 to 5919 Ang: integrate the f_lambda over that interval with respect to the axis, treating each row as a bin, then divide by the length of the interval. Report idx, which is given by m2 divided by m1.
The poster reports 1.9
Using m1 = 8.3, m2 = 16.2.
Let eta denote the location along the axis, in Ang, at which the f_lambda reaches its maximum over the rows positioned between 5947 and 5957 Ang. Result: 5949.40 Ang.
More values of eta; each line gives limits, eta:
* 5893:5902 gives 5901.65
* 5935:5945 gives 5943.92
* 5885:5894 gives 5885.36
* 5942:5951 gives 5949.40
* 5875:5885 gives 5875.88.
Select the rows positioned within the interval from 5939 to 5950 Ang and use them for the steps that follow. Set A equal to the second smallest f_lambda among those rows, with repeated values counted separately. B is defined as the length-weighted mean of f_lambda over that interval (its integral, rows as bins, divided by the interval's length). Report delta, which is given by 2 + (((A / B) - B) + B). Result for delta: 2.98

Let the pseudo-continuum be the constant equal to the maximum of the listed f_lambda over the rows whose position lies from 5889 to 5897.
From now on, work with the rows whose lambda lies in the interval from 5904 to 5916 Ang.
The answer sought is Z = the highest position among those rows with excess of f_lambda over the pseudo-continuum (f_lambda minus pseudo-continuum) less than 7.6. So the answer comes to 5907.09 Ang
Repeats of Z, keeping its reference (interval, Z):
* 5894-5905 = 5904.37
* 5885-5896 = 5894.86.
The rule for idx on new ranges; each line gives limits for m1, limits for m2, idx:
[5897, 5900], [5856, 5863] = 1.6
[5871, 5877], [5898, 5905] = 0.8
